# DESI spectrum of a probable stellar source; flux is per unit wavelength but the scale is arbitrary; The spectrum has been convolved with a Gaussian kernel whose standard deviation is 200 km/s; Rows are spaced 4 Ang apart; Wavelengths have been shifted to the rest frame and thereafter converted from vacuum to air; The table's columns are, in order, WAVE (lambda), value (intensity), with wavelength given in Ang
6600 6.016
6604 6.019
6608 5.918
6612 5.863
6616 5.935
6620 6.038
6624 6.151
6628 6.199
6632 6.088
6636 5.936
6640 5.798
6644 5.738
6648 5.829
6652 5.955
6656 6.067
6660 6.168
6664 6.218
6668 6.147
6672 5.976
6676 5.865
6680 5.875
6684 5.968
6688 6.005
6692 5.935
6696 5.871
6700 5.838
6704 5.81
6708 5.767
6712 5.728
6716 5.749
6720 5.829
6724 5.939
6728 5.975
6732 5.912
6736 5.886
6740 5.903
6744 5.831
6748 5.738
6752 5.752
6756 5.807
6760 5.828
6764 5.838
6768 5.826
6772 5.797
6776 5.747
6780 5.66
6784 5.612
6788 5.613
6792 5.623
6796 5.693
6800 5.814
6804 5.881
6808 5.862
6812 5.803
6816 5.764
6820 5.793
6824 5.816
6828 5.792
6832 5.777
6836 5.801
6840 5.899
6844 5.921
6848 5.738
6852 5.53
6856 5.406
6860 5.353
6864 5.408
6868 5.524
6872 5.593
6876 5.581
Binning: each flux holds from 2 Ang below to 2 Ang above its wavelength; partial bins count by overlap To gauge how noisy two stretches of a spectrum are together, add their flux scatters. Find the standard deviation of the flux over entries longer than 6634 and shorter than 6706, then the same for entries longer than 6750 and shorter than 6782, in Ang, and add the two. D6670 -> 0.19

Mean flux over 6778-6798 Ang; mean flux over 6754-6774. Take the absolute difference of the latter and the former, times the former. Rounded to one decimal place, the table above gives 1.0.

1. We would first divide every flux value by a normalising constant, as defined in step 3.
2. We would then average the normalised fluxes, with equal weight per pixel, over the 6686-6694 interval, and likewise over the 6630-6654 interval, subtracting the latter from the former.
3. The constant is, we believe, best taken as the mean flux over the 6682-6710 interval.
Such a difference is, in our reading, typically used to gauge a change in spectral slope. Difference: 0.01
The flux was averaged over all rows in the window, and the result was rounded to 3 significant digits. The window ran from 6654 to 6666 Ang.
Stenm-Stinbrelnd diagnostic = 6.15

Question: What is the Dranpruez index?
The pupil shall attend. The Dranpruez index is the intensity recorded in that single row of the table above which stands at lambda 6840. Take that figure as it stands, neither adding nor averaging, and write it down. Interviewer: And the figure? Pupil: 5.899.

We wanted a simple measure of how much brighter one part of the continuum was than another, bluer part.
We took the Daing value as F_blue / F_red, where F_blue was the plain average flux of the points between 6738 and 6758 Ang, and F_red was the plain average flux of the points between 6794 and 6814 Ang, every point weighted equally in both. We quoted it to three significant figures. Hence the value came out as 0.999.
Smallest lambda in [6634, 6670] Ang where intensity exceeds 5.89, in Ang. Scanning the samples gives 6636 Ang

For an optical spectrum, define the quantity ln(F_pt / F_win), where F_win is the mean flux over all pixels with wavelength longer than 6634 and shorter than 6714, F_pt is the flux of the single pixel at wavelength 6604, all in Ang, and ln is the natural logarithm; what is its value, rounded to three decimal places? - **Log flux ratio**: 0.016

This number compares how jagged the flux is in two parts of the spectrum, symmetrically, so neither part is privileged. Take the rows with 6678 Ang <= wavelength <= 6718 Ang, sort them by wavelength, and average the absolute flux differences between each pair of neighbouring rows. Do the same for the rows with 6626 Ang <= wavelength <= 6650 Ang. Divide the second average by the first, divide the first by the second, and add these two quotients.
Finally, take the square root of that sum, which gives 1.66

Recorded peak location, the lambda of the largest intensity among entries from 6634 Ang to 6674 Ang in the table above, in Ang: 6664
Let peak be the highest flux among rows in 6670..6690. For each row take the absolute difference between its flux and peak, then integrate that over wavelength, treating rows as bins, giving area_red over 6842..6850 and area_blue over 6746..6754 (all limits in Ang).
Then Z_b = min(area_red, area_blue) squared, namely 2.0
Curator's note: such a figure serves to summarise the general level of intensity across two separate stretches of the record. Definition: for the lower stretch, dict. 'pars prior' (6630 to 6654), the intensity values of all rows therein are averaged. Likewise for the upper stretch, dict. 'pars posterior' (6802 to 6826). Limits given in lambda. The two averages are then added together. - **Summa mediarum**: 11.7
